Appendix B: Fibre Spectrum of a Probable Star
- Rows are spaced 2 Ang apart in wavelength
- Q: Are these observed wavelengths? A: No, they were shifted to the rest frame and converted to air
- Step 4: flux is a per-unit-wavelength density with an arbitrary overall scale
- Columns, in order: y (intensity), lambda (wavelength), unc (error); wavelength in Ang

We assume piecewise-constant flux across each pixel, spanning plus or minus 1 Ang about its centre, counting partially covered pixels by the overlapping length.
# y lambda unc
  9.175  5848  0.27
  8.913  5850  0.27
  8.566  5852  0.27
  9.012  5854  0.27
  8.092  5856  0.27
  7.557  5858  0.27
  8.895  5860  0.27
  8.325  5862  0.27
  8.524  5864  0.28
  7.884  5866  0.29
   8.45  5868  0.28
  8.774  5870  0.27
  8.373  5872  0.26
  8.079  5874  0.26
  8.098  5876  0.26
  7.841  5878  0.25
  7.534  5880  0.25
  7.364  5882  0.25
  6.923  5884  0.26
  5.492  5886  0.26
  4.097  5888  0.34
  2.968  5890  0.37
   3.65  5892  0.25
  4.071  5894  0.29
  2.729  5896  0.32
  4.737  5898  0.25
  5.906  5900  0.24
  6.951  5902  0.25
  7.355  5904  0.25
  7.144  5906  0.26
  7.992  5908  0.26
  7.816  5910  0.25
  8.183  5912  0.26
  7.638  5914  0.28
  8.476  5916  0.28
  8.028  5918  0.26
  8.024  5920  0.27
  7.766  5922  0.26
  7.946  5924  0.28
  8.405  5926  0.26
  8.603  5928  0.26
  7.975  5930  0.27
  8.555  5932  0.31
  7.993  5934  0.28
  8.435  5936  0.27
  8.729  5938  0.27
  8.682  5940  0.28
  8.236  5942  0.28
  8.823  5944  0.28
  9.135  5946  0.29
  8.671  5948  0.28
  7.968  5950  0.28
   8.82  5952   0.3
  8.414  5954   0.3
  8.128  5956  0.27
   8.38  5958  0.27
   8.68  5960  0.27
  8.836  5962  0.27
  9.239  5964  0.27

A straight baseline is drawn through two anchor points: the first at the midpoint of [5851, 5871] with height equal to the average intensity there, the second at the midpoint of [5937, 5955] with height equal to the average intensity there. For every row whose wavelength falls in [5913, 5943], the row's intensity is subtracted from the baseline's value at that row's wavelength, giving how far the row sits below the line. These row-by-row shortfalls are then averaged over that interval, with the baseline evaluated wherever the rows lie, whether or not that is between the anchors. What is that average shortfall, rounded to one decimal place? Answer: 0.3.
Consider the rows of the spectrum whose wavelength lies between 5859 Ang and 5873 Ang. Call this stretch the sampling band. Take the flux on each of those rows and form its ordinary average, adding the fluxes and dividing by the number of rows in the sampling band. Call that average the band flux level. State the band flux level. 8.5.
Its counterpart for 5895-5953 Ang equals 7.8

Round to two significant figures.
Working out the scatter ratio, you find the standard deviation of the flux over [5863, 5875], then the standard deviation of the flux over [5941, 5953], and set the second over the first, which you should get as 1.3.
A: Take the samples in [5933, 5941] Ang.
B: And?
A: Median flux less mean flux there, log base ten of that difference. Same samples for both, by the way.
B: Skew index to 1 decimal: -1.0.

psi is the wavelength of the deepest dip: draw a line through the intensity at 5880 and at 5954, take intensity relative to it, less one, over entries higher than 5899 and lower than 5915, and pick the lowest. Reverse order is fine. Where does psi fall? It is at 5900 Ang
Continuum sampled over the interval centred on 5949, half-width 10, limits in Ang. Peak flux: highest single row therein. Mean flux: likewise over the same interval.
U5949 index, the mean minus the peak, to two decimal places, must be -0.61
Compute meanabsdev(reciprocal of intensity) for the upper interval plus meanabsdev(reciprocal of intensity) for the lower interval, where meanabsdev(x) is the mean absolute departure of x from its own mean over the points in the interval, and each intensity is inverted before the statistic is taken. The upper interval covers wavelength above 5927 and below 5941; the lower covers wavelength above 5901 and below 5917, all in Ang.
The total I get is 0.01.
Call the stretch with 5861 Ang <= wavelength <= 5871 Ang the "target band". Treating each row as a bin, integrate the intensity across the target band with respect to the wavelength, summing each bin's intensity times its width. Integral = 84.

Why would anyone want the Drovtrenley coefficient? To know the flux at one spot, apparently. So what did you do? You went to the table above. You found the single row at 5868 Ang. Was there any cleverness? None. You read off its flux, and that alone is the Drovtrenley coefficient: 8.45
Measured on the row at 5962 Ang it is 8.836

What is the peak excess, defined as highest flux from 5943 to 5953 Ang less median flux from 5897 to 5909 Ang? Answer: 2.1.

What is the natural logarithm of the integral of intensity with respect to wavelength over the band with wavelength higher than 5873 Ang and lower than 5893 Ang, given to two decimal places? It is 4.82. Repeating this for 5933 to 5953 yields 5.14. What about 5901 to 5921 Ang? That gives 5.04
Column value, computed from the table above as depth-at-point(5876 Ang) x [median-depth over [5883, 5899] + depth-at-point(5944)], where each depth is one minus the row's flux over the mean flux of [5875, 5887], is -0.026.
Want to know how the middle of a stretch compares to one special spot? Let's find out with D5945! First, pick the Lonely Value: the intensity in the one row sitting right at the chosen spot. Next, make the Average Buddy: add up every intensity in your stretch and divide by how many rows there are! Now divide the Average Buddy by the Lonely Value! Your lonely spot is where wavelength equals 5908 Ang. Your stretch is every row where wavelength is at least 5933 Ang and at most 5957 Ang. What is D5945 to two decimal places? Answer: 1.06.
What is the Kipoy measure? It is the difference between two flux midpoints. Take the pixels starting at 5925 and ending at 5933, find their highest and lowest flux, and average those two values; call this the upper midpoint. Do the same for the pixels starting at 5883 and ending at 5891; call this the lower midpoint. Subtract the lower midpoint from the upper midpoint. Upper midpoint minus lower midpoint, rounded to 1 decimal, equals 3.3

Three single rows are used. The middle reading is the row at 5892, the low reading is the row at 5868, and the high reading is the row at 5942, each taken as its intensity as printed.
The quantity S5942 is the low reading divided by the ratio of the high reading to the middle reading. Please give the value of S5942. 4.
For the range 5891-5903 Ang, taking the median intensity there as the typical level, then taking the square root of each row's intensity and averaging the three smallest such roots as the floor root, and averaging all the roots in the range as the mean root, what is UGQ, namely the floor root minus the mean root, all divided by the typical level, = -0.063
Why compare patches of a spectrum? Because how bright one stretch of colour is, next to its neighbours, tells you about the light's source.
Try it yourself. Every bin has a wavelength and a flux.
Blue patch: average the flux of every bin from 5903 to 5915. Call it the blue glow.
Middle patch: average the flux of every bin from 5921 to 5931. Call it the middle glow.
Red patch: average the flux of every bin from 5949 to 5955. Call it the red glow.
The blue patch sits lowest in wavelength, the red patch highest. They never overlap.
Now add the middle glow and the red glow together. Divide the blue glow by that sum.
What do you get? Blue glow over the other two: 0.465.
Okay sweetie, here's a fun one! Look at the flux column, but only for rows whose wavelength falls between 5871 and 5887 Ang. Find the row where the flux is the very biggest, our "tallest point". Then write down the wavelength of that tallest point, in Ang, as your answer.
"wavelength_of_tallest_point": 5872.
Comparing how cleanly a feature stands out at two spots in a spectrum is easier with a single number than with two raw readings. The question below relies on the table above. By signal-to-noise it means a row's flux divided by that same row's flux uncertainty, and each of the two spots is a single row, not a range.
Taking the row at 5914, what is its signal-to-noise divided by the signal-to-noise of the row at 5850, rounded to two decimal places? 0.83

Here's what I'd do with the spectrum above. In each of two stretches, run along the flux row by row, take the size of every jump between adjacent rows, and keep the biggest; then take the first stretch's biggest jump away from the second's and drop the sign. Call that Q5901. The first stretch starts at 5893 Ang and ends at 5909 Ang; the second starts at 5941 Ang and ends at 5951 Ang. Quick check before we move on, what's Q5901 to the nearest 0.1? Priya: 1.3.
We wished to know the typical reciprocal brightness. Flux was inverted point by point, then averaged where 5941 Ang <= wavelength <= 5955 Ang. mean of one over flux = 0.117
